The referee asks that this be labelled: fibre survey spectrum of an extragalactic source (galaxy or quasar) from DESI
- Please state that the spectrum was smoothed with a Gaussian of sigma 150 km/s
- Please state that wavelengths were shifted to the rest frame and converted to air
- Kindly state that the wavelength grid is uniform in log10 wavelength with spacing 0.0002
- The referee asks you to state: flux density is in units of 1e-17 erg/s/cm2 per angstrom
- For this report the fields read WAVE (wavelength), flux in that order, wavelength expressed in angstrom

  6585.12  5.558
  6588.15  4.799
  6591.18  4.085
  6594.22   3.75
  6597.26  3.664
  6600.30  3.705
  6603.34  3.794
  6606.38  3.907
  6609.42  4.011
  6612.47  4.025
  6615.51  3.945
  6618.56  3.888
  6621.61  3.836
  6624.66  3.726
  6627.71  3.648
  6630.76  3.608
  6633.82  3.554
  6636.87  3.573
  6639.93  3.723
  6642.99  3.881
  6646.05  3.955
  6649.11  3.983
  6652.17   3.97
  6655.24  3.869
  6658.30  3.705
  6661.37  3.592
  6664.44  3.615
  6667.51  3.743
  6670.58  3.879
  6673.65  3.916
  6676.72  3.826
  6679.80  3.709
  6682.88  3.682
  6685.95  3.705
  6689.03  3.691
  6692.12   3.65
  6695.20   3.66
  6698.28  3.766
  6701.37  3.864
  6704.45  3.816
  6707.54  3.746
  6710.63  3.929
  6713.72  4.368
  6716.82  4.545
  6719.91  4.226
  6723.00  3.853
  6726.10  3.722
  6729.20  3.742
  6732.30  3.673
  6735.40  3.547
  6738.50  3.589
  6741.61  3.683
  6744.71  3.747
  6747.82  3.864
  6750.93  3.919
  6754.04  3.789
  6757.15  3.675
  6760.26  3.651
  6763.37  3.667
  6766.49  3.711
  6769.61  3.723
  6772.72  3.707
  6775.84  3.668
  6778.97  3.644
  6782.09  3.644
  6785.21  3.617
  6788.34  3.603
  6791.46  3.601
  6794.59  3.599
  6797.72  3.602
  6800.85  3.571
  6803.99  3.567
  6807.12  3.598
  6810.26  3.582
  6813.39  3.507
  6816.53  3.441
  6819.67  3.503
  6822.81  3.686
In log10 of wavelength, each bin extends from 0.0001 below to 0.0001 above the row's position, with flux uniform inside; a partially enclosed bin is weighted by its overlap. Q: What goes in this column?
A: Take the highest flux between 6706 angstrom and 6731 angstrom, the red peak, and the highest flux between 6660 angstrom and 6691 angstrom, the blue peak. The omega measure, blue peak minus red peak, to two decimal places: -0.63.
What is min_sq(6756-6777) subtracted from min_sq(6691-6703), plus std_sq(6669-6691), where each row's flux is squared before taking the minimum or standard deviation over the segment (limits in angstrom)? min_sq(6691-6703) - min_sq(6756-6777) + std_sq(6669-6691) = 0.7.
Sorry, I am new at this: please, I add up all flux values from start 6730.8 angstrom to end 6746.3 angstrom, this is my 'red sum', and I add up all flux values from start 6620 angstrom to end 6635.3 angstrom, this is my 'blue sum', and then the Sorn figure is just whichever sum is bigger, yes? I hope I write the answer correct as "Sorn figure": 18.4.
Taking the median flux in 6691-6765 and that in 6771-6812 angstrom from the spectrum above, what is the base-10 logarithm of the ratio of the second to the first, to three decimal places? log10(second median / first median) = -0.017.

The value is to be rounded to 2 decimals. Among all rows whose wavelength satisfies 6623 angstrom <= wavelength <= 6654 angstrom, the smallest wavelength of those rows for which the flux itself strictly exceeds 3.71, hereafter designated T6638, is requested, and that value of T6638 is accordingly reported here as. 6624.66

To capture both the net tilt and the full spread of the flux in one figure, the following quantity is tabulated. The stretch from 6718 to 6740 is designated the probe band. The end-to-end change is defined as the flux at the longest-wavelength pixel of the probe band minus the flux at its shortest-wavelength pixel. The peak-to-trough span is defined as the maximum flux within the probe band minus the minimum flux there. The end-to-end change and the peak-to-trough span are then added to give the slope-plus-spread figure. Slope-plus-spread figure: 0.04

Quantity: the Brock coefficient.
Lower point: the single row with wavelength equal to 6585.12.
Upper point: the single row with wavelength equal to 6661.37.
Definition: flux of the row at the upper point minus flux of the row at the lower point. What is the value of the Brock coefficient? -2.0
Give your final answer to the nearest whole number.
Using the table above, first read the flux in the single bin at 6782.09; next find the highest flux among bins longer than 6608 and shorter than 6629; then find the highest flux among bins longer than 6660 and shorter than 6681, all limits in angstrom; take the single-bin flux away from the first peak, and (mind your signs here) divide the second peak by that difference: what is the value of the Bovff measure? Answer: 10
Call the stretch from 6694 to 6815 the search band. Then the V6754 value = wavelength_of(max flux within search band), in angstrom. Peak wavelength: 6716.82 angstrom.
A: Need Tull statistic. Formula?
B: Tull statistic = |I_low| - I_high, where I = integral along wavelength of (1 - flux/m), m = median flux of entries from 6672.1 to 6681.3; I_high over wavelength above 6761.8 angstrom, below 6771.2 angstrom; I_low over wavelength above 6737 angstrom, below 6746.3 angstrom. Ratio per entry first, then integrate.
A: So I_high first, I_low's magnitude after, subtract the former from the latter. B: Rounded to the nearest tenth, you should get 0.1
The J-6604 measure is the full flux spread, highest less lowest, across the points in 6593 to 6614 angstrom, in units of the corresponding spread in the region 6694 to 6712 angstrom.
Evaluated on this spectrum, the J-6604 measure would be 1.3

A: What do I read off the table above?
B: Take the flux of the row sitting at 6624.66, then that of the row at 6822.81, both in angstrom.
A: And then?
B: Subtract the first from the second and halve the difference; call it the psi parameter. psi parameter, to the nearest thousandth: -0.020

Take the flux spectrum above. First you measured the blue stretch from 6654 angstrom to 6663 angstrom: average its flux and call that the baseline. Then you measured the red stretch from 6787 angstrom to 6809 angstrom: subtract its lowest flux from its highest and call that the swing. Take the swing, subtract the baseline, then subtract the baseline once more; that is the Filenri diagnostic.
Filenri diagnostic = -7.4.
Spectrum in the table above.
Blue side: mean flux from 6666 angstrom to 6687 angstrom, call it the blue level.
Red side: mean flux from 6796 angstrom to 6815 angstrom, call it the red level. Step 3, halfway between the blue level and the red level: 3.68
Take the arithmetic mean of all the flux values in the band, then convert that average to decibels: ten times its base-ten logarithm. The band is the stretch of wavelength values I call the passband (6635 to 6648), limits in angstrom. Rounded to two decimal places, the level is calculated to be 5.78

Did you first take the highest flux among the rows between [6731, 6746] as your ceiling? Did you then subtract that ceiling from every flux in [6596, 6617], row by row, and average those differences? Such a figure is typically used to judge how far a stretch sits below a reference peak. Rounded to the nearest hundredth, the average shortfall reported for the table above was 0.12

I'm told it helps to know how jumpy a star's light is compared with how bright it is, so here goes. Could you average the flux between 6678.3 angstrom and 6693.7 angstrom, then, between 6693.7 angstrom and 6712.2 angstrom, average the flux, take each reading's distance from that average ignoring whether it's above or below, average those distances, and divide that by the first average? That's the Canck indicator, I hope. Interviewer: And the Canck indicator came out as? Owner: 0.020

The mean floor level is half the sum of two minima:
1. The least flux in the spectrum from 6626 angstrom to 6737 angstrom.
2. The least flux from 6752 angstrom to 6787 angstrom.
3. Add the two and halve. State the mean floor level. 3.58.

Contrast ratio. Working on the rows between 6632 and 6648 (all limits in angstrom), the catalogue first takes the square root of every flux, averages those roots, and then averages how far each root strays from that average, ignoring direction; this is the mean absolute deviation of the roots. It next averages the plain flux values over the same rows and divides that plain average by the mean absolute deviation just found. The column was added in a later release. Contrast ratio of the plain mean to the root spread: 100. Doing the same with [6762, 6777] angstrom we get 641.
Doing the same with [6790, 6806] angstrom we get 894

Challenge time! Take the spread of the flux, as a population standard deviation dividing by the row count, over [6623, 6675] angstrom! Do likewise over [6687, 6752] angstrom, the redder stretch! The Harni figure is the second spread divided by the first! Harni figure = 1.7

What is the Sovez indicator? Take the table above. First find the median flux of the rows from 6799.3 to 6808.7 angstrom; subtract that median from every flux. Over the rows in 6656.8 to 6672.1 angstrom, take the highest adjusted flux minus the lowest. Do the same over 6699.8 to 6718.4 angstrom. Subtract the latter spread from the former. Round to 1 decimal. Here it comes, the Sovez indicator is -0.5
